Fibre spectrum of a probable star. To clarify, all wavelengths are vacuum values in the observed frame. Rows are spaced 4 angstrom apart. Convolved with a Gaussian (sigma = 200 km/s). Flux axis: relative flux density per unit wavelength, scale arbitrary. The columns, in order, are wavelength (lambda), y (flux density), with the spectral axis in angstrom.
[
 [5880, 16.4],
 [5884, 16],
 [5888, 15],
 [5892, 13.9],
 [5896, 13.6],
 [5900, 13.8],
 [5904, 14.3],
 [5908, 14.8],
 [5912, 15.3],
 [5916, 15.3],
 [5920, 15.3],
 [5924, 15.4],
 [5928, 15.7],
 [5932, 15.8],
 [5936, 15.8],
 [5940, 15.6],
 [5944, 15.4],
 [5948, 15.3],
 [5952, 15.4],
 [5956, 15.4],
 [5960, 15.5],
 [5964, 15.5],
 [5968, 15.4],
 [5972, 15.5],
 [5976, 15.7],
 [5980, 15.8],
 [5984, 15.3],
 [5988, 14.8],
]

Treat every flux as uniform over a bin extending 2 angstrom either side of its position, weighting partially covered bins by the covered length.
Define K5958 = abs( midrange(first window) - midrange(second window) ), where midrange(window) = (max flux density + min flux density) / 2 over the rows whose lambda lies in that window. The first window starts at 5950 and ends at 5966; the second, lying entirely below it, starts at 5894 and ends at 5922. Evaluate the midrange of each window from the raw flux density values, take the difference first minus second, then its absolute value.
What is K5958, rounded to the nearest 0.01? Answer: 1.00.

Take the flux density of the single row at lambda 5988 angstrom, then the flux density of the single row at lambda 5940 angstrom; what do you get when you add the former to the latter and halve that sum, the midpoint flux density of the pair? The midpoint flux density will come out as 15.2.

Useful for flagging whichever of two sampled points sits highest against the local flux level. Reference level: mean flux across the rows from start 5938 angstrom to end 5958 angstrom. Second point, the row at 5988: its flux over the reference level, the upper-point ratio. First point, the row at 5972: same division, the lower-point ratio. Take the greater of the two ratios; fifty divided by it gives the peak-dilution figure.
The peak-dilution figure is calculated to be 49.7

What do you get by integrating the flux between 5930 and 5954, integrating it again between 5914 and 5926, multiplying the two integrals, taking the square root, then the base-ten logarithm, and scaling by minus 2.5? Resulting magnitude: -6.05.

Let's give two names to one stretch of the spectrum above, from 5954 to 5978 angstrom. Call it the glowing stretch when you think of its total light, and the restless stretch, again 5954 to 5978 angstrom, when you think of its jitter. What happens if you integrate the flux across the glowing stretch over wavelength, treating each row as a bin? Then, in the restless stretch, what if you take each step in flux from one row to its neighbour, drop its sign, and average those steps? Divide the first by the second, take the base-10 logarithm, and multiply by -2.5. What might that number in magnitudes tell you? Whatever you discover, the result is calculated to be -8.9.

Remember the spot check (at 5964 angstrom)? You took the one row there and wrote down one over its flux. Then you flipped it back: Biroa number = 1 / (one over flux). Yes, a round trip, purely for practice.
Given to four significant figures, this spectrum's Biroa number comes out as 15.50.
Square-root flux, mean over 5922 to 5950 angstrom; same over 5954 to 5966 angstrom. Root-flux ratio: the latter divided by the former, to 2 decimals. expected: 1.00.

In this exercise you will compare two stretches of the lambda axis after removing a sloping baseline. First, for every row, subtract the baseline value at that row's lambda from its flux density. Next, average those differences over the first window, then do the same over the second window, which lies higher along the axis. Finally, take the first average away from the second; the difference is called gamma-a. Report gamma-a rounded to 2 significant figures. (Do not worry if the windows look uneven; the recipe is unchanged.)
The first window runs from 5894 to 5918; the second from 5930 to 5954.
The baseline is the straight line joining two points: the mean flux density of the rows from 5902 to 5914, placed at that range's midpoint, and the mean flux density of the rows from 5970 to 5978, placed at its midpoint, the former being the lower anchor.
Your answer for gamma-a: 0.60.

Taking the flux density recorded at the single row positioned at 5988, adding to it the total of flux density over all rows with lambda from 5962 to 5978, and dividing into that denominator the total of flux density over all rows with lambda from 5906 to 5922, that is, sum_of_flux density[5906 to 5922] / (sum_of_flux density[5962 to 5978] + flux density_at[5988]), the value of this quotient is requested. 0.789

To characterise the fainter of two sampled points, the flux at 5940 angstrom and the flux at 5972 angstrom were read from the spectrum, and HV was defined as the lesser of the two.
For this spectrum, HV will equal 15.5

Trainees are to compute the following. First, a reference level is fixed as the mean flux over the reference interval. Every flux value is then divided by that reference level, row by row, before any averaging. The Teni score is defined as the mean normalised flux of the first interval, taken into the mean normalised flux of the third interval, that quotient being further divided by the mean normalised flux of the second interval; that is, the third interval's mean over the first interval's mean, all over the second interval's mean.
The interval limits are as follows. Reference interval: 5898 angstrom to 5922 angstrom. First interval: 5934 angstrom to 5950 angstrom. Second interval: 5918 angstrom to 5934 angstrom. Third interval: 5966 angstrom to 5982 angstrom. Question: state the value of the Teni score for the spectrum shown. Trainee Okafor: 0.96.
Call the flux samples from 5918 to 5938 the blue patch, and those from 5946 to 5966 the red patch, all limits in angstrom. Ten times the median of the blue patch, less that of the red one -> 142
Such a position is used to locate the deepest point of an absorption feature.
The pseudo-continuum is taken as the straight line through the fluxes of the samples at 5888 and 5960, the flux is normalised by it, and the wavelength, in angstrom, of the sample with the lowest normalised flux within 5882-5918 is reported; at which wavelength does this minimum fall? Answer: 5896 angstrom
